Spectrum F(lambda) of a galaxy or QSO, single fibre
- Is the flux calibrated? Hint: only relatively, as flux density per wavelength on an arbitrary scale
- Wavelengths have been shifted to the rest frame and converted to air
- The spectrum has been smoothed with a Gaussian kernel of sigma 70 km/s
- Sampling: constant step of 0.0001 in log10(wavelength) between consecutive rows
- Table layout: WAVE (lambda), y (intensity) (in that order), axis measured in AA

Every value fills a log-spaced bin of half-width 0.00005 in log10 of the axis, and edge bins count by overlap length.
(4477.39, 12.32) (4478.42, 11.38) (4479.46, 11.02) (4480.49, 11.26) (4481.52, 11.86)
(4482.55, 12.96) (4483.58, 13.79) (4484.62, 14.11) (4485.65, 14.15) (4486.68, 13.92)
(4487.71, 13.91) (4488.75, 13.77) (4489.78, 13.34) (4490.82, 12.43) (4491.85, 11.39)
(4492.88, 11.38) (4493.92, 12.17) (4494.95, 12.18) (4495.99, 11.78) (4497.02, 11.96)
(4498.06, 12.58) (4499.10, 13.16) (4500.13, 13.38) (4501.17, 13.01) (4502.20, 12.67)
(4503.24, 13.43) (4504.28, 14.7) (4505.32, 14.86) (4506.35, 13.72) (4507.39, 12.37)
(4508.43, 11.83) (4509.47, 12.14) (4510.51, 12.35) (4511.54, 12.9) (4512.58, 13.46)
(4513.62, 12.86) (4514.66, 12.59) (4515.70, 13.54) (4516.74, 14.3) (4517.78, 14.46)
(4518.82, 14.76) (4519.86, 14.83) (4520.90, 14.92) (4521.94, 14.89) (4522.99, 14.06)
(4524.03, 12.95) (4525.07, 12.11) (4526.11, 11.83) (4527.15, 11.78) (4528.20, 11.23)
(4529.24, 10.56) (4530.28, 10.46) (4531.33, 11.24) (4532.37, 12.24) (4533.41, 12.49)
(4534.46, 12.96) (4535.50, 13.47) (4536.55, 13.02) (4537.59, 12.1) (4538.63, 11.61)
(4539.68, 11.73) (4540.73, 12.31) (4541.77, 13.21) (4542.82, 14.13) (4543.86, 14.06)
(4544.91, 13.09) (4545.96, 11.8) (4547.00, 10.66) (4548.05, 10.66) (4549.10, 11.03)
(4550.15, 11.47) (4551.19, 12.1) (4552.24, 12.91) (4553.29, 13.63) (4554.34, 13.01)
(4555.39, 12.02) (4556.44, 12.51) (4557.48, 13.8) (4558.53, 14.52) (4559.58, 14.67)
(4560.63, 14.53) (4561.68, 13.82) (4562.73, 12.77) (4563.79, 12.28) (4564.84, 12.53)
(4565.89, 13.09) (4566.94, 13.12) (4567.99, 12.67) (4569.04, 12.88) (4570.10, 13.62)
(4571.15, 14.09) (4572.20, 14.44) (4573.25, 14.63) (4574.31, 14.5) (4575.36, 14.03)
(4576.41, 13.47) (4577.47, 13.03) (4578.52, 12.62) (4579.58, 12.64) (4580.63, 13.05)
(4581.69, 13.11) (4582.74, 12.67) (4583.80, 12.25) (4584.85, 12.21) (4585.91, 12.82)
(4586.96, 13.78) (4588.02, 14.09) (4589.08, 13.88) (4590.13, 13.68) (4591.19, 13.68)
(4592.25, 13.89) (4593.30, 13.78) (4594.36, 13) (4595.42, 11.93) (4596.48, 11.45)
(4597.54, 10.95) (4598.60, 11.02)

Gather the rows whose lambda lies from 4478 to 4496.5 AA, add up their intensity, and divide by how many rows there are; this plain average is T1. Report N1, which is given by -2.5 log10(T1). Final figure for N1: -2.75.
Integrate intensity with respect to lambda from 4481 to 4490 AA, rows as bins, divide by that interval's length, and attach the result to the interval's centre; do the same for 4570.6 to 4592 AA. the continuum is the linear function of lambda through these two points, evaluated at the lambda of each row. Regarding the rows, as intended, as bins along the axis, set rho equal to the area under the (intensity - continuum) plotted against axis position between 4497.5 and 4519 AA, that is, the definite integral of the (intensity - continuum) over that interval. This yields -6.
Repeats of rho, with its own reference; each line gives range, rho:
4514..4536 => -13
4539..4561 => -16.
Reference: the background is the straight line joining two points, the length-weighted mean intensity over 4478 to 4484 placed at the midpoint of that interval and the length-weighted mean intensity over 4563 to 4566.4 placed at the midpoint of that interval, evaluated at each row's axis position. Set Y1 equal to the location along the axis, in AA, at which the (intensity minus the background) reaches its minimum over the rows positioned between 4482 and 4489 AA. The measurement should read 4482.55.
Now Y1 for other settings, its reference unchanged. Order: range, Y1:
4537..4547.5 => 4547.00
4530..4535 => 4530.28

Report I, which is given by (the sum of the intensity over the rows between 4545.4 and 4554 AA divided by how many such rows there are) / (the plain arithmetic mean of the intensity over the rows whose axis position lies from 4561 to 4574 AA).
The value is 0.88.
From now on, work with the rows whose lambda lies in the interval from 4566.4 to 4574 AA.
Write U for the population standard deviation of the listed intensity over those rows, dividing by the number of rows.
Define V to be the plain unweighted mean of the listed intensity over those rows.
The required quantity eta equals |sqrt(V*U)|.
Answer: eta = 3.1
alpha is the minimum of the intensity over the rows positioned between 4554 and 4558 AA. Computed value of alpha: 12.02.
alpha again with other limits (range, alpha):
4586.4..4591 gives 13.68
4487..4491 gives 12.43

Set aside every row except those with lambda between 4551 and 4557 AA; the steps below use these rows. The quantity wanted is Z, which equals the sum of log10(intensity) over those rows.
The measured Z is 6.62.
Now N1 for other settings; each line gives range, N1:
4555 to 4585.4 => -2.81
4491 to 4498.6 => -2.69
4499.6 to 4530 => -2.80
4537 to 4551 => -2.71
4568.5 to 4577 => -2.86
